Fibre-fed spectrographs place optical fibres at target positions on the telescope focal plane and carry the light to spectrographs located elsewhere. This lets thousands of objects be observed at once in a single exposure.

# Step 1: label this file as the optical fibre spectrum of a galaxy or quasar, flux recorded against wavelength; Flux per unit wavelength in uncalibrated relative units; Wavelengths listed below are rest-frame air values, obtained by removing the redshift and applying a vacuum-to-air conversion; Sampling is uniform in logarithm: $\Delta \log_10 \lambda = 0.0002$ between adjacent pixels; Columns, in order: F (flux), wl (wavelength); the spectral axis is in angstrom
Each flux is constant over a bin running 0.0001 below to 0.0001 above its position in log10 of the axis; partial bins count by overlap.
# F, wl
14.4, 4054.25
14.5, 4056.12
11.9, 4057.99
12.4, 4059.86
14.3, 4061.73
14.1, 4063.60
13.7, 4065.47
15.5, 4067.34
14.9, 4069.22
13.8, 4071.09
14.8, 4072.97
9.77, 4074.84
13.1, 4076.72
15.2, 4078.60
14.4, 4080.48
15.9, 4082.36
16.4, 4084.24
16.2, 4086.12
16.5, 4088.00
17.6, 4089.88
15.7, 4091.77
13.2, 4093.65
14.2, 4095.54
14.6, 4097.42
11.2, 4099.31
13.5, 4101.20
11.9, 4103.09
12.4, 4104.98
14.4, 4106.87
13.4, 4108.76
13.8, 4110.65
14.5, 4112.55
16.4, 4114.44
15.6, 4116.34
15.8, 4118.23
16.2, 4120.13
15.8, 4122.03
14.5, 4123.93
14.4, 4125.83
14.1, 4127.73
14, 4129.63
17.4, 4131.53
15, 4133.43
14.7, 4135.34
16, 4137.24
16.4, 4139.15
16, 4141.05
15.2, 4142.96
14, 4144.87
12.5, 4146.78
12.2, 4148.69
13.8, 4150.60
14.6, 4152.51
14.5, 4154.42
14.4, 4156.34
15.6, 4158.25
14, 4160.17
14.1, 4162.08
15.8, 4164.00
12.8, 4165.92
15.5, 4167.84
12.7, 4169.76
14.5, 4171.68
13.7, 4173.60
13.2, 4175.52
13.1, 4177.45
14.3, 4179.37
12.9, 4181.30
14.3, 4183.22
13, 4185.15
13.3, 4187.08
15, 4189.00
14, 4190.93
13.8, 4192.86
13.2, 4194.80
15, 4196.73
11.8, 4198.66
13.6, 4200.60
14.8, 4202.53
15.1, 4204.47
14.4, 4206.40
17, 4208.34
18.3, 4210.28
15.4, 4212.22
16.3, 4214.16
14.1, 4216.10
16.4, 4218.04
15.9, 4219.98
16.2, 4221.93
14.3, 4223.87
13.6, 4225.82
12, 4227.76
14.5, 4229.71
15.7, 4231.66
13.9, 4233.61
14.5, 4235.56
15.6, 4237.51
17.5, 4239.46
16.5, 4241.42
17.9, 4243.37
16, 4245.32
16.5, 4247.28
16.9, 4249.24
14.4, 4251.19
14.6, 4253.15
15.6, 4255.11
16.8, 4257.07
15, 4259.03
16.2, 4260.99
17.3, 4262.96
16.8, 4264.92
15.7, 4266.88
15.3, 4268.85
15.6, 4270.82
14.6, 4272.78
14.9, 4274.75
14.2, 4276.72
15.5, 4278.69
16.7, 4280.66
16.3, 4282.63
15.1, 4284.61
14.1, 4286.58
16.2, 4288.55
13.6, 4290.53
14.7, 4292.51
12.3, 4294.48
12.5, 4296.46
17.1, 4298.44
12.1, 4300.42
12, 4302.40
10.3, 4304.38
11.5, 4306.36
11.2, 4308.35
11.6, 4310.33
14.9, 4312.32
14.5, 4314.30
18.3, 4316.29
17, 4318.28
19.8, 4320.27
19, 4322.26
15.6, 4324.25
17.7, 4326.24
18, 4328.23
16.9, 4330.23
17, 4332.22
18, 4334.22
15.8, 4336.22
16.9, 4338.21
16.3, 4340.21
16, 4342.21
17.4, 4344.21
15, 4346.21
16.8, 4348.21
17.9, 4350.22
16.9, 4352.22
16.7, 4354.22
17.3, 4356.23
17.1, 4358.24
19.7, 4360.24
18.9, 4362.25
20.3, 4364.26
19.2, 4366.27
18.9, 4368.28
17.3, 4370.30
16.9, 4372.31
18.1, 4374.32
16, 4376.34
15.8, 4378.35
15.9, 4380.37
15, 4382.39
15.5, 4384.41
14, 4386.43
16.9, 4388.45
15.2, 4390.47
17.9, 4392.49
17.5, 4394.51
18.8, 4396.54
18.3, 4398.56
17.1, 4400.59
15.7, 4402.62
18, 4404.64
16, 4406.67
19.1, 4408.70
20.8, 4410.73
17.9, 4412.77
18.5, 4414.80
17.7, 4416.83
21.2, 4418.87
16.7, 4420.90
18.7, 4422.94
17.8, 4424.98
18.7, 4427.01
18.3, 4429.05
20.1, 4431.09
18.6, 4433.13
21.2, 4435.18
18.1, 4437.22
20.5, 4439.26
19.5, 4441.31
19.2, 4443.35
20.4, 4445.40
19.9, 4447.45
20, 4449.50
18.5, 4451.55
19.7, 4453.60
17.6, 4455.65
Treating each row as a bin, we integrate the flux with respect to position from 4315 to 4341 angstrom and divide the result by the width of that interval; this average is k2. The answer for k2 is 17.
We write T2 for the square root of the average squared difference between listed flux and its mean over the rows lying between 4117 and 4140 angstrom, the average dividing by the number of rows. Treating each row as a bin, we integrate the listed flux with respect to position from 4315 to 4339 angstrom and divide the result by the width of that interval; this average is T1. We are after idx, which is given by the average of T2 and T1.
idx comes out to 9.2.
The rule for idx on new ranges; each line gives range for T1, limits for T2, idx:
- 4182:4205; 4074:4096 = 7.9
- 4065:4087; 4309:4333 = 8.3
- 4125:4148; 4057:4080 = 8.3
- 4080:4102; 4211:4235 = 8.1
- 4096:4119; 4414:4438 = 7.6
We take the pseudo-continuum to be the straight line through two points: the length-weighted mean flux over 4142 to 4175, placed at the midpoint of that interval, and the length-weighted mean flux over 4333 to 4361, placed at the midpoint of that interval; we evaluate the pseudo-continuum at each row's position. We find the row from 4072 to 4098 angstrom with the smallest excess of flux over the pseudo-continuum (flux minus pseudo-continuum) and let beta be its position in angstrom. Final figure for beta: 4074.84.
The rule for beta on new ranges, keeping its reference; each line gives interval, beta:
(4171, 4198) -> 4181.30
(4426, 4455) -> 4437.22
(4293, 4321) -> 4304.38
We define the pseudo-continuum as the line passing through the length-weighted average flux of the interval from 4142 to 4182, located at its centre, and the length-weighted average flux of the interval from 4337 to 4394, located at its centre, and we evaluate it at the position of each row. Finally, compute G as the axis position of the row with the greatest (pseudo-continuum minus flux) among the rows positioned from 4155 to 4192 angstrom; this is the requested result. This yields 4169.76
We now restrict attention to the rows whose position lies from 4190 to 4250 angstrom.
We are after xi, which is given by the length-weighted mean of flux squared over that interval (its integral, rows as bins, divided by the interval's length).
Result 233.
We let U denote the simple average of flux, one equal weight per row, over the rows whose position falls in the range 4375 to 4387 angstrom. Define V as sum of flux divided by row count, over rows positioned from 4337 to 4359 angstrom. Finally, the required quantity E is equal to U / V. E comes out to 0.92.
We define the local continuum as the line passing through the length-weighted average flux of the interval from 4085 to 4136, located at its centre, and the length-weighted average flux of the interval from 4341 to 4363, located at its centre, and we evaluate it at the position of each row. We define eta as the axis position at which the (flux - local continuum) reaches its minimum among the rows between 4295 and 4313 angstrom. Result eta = 4304.38 angstrom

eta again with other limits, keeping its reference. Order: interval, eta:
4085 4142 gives 4099.31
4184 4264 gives 4227.76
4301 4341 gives 4304.38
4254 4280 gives 4276.72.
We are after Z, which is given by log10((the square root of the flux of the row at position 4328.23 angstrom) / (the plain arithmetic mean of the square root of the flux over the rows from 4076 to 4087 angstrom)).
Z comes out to 0.037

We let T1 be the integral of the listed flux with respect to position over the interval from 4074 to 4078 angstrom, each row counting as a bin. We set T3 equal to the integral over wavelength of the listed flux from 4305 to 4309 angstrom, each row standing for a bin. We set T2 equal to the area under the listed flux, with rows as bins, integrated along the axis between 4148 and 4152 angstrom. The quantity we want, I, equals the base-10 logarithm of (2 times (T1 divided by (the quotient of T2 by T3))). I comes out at 1.90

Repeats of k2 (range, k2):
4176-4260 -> 15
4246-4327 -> 15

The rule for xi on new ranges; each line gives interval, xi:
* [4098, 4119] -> 196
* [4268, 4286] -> 236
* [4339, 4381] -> 303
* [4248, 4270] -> 253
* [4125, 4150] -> 220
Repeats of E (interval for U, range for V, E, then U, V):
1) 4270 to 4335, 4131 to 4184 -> 1.05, 15.1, 14.4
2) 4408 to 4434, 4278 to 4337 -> 1.24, 18.8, 15.2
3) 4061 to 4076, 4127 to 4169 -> 0.95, 13.9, 14.7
